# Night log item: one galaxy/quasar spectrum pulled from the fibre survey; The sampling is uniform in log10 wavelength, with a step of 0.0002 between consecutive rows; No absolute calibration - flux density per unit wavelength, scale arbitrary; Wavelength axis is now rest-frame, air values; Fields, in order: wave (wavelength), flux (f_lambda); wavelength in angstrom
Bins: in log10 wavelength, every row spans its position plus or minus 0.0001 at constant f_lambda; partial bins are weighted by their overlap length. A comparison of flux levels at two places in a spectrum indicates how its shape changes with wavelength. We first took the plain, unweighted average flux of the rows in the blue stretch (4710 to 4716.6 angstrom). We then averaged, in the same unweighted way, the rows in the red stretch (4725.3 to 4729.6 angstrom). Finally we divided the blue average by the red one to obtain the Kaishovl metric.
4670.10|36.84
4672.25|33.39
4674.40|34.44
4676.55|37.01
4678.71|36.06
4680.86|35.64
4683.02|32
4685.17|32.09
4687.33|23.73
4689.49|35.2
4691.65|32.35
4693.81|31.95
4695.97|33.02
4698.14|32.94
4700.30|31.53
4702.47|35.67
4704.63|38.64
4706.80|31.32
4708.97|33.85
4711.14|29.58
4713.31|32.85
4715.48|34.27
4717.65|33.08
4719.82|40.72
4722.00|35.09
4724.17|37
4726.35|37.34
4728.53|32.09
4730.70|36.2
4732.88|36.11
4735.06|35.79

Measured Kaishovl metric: 0.93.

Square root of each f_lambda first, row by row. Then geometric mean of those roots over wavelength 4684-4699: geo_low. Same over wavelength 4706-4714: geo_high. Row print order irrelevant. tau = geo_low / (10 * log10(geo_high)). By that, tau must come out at 0.746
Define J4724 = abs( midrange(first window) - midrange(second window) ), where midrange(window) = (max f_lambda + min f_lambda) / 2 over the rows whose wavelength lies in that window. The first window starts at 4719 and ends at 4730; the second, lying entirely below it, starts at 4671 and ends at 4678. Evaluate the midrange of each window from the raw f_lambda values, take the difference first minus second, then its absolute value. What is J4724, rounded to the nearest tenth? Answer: 1.2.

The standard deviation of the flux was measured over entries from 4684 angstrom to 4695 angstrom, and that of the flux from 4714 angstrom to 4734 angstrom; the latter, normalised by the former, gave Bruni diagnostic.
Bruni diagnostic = 0.6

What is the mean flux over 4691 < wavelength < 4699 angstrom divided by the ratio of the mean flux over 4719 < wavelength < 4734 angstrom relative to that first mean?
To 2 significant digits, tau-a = 29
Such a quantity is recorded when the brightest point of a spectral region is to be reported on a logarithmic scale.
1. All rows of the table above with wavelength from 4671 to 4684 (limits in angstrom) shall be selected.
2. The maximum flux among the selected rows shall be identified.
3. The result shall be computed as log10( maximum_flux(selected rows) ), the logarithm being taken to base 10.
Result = 1.57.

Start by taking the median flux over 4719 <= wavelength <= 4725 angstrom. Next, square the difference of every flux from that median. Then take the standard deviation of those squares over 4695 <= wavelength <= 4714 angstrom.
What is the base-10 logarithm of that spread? 1.2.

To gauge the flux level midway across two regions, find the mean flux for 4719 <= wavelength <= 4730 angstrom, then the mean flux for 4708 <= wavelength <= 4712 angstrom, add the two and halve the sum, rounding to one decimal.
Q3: 34.1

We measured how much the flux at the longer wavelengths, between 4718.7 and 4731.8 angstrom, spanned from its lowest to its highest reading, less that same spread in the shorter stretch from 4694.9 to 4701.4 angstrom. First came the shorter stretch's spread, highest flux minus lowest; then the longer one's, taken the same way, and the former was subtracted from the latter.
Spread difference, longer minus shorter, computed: 7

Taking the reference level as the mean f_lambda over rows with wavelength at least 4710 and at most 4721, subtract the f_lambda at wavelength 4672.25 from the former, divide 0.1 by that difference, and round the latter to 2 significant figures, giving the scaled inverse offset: 0.14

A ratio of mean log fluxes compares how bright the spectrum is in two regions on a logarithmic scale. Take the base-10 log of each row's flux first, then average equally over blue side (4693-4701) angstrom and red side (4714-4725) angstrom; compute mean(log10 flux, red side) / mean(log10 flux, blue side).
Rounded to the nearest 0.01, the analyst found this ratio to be 1.03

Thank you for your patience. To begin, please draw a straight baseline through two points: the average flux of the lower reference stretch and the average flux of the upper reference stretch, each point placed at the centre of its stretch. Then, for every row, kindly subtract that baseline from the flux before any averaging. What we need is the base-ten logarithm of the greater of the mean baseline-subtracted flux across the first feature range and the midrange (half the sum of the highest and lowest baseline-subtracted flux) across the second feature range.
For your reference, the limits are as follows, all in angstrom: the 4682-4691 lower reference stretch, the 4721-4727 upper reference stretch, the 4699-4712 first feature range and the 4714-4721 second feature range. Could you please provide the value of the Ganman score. 0.1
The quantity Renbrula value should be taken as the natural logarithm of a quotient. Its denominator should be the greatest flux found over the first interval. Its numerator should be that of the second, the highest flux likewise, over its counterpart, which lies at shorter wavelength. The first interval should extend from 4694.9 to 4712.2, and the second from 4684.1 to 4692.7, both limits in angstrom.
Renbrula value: -0.093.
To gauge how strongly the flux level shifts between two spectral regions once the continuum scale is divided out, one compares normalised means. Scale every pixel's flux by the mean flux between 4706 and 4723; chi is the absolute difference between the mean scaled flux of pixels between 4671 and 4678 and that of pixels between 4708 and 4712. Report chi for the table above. 0.10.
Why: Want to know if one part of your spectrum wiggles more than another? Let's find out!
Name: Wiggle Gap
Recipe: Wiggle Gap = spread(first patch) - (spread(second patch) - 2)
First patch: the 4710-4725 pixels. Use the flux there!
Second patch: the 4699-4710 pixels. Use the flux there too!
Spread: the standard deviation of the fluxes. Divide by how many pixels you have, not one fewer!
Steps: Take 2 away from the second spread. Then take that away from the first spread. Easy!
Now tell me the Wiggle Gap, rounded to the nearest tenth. 2.5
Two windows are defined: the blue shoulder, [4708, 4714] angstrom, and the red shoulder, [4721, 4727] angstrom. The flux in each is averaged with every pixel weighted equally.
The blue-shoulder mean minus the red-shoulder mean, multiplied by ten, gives -44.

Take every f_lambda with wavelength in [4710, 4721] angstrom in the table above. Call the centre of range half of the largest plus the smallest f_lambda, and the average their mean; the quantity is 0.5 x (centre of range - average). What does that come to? 0.52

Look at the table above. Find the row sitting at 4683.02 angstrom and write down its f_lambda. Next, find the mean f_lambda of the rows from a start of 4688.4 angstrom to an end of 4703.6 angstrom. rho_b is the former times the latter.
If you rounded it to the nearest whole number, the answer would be 1064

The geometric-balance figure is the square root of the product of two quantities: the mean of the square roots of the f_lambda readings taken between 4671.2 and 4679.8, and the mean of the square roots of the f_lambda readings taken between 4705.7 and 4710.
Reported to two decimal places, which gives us 5.82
